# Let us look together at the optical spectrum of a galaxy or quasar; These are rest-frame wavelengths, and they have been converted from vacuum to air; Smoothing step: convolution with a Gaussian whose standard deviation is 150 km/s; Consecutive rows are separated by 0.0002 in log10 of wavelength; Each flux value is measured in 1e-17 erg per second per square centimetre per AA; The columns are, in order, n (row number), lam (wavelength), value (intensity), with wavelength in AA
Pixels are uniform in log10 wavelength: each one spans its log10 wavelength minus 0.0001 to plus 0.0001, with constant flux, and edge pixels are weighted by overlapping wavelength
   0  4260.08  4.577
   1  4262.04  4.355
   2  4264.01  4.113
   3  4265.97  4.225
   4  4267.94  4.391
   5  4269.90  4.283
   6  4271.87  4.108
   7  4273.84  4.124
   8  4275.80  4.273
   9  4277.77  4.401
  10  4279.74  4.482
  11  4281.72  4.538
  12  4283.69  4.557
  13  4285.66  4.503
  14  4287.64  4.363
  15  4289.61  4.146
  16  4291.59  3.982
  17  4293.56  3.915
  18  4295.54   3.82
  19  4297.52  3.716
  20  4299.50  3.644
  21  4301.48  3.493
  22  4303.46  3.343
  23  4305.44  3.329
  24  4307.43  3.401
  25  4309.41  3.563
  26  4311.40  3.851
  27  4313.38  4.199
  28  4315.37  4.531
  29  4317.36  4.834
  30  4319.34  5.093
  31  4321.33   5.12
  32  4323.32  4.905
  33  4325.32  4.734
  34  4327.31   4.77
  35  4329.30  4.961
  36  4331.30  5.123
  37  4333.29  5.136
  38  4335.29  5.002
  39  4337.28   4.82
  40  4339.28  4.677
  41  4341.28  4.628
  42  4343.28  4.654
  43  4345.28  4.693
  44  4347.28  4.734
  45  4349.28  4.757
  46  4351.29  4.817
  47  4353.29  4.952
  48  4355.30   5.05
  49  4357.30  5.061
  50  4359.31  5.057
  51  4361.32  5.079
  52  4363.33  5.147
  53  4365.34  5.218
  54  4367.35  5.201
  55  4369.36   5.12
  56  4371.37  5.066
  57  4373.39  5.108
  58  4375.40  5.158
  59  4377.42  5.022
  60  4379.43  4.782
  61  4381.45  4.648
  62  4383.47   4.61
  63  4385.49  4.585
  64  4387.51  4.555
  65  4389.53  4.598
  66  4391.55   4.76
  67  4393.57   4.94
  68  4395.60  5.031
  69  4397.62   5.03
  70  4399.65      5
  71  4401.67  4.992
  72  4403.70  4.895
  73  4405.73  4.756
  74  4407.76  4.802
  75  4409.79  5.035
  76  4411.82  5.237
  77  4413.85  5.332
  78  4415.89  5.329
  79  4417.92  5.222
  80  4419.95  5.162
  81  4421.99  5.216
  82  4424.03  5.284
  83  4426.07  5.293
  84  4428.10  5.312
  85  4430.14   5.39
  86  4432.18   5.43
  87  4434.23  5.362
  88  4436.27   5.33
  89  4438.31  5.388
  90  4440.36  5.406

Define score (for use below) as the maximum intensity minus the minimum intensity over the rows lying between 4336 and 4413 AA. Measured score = 0.68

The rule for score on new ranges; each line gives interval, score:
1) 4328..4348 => 0.51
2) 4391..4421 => 0.58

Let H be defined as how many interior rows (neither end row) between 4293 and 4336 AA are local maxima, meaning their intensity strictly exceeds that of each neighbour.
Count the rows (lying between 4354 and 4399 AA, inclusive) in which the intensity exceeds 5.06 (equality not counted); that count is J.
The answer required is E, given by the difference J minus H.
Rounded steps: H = 2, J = 9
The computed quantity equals 7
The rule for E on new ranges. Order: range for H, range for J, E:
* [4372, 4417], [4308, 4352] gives 1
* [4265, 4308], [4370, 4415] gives 3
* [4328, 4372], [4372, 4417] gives 2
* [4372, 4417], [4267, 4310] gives -3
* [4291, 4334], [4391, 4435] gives 11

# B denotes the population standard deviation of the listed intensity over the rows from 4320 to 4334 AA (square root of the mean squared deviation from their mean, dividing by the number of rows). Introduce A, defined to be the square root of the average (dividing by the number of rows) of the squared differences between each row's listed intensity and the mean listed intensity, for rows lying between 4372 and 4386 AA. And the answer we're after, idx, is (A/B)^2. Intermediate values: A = 0.23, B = 0.16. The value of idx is 2.1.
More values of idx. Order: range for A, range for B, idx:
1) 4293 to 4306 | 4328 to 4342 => 1.3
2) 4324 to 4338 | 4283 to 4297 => 0.3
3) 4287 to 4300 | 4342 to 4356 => 3.0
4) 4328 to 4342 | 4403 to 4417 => 0.7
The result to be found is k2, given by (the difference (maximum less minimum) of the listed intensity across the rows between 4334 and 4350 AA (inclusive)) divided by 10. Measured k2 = 0.037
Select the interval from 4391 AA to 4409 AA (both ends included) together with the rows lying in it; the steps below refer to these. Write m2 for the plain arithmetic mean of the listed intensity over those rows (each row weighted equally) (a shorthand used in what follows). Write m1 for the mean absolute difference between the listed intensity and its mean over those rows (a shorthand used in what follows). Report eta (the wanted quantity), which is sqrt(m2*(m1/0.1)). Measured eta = 2.2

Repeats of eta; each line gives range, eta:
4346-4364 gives 2.5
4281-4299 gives 3.4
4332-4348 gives 2.6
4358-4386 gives 3.1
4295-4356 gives 4.9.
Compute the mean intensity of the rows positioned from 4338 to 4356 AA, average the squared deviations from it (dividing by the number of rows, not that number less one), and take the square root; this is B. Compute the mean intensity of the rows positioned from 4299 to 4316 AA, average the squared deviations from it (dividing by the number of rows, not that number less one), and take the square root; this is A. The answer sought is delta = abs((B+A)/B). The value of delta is 3.91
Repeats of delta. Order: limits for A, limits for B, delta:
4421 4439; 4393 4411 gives 1.63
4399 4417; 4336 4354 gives 3.11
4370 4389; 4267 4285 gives 2.50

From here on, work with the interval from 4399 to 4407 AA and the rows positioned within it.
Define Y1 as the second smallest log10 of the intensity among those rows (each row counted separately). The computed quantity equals 0.690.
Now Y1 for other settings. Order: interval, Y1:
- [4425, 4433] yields 0.725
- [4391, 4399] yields 0.694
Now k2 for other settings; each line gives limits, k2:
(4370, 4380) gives 0.038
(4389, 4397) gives 0.043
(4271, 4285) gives 0.045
